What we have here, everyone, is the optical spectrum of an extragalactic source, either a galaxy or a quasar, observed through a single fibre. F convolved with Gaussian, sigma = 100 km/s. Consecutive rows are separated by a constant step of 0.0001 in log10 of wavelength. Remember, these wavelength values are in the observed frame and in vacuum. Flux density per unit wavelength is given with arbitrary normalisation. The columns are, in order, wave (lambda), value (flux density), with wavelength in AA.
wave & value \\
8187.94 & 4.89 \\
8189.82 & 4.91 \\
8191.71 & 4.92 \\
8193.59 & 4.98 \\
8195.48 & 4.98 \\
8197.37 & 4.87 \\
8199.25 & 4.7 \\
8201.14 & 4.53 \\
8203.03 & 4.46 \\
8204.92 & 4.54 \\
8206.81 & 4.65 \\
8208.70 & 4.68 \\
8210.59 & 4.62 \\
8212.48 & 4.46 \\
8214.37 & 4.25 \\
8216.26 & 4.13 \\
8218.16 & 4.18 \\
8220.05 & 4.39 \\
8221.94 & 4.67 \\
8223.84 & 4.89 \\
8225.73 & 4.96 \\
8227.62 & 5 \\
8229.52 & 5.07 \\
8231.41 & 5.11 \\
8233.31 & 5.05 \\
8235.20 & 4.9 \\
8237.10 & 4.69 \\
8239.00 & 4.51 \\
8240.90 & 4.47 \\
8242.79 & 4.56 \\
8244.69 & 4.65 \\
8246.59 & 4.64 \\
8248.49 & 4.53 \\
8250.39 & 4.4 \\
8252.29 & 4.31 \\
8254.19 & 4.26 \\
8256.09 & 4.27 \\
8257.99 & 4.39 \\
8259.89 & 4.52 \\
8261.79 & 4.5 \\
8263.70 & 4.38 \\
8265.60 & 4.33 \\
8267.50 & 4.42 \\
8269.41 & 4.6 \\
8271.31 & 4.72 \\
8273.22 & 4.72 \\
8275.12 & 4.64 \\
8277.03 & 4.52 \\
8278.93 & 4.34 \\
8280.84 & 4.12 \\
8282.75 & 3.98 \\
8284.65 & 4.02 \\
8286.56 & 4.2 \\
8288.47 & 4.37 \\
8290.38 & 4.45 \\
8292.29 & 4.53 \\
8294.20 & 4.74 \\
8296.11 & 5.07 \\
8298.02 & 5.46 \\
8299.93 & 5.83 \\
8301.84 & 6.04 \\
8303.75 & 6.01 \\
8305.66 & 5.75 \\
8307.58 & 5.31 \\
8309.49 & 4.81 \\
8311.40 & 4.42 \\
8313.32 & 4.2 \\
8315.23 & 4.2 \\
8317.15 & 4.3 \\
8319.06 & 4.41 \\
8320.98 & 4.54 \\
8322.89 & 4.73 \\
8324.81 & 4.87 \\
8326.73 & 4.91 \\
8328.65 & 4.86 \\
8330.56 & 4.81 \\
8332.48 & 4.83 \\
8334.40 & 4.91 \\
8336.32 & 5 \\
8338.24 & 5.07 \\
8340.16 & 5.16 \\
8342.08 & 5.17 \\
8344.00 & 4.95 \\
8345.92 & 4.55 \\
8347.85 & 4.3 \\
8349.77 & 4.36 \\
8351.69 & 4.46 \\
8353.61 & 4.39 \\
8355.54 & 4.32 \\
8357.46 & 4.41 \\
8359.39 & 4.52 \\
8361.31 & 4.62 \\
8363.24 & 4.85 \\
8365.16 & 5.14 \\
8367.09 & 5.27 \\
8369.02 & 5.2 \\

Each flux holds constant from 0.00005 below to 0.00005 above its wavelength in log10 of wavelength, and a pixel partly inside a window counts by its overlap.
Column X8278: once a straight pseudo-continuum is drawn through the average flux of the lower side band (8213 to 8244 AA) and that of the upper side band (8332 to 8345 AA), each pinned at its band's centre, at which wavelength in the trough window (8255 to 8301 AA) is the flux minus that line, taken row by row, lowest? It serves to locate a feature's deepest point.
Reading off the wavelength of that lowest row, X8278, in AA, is 8282.75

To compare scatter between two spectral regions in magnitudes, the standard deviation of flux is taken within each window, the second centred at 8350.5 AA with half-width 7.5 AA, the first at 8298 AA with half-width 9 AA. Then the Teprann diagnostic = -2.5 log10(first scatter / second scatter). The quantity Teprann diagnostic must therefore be -1.2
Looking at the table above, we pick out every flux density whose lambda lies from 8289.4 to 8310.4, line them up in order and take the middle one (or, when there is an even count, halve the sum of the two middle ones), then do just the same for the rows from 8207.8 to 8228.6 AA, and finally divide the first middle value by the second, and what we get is 1.15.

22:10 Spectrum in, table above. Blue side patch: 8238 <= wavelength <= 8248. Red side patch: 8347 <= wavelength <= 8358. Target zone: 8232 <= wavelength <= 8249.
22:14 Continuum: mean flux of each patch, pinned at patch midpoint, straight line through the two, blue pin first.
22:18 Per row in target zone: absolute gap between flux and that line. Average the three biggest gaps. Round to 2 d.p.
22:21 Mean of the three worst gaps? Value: 0.30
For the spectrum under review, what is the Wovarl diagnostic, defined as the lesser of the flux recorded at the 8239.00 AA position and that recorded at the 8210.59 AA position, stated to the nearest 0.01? 4.51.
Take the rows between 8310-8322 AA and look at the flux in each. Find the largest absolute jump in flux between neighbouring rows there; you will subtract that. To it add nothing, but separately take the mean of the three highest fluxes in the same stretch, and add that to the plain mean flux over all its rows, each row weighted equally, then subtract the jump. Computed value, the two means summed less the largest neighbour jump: 8.6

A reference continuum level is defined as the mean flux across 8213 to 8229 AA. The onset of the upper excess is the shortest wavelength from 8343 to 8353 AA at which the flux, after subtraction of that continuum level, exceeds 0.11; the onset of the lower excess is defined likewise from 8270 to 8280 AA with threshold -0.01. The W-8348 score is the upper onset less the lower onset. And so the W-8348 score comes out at 72.7 AA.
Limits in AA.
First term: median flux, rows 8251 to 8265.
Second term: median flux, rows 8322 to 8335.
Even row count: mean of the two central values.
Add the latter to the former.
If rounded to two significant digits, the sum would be 9.2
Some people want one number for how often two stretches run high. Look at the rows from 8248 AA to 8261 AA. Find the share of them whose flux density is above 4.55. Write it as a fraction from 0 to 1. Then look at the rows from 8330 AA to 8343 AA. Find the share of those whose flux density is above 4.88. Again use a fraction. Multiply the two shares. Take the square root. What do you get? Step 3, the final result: 0.0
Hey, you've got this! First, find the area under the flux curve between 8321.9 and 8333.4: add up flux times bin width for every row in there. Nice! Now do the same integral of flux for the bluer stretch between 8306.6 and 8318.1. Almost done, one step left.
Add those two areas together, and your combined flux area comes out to 108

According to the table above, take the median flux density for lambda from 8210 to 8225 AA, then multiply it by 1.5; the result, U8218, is 6.64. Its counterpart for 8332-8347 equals 7.46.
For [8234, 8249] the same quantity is 6.90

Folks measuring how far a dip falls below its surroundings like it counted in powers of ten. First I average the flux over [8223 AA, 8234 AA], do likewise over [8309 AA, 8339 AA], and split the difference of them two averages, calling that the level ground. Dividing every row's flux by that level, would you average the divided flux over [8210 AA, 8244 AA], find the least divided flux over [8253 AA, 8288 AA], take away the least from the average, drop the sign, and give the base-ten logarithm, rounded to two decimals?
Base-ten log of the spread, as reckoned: -0.85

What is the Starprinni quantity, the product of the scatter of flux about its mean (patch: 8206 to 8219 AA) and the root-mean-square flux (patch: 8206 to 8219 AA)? 1.0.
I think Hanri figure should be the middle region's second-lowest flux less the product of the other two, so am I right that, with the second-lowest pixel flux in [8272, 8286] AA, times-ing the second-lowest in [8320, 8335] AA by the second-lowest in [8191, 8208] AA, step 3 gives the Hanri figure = -17.4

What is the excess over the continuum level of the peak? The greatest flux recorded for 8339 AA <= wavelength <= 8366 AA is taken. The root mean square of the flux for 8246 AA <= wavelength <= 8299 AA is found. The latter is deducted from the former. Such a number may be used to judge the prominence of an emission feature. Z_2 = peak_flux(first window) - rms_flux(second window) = 0.68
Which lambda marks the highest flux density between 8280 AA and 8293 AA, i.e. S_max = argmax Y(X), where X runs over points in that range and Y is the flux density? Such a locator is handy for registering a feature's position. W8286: 8292.29 AA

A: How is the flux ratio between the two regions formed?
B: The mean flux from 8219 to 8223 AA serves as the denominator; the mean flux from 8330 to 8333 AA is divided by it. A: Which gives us 1.064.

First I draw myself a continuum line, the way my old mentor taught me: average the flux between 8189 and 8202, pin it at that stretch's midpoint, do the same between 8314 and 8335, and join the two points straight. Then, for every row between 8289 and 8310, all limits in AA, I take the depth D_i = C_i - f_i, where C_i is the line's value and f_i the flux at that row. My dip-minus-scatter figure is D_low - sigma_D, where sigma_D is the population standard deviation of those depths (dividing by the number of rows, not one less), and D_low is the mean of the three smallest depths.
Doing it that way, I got -1.8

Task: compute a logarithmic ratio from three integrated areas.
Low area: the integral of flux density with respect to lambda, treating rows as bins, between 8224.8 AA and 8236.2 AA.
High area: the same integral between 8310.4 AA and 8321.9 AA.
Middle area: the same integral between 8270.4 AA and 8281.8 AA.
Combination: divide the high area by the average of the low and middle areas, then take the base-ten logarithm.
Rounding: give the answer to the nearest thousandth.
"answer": -0.036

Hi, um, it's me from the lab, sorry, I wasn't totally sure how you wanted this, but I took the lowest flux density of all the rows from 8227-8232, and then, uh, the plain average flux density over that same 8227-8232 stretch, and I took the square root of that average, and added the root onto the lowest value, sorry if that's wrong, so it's 7.2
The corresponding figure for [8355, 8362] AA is 6.4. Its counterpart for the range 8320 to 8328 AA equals 6.7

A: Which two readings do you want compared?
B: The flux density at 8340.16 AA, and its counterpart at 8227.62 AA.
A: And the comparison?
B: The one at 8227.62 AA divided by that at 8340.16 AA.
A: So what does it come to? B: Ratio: 0.97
